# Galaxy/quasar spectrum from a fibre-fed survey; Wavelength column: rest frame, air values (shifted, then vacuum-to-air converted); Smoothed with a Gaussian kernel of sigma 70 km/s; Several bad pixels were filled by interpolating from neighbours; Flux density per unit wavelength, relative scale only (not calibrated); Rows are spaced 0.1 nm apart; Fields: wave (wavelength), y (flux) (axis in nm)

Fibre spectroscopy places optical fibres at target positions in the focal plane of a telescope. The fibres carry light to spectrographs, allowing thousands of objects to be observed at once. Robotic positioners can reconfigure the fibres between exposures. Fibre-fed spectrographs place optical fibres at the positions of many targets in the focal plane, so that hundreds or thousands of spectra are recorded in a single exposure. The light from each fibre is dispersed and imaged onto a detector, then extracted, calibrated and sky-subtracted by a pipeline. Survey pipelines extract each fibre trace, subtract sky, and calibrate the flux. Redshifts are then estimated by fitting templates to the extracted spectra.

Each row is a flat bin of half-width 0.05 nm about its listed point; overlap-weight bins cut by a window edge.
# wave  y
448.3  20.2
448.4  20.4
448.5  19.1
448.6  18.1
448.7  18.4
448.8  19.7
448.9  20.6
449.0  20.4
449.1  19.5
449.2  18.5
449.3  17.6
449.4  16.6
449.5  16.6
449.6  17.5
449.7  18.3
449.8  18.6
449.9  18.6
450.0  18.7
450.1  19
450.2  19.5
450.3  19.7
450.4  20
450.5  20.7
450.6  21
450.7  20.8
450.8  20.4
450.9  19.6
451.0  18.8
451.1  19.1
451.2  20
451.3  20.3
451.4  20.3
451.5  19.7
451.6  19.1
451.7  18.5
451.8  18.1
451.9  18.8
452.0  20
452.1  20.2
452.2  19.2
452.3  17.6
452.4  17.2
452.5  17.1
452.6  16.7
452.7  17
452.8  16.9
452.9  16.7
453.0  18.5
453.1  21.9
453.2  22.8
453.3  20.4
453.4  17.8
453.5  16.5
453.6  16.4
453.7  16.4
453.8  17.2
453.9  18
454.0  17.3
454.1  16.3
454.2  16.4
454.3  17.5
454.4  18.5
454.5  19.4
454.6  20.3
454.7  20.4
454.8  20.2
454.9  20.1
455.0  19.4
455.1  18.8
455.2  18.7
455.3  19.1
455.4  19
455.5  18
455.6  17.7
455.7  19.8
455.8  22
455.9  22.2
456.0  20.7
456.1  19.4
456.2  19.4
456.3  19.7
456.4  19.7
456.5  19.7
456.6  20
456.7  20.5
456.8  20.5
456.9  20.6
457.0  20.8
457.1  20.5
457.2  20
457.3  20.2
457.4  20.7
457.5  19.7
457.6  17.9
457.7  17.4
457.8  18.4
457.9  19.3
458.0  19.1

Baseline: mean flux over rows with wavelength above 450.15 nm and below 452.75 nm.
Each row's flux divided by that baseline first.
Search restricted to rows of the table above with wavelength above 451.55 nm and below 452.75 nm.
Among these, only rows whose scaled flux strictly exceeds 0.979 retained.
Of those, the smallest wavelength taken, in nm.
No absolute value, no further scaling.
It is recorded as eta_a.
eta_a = 451.6 nm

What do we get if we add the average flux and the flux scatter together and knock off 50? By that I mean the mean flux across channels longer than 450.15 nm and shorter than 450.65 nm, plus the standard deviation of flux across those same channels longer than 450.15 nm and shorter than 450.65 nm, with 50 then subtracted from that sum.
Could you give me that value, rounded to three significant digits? -29.2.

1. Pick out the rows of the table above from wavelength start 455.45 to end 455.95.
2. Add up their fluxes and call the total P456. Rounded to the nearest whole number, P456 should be 100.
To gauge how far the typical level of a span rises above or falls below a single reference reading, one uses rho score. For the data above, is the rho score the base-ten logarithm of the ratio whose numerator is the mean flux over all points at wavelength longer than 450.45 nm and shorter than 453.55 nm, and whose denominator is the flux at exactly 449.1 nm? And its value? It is -0.009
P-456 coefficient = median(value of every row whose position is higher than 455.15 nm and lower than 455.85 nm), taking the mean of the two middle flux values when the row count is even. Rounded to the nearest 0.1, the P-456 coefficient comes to 19.0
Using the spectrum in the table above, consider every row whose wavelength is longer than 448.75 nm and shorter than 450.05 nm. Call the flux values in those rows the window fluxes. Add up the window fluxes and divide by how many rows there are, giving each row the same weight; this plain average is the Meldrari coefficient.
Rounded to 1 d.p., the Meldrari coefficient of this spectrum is 18.6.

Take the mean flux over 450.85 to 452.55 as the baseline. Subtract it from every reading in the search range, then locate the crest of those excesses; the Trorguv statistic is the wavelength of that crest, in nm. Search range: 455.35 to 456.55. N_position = 455.9 nm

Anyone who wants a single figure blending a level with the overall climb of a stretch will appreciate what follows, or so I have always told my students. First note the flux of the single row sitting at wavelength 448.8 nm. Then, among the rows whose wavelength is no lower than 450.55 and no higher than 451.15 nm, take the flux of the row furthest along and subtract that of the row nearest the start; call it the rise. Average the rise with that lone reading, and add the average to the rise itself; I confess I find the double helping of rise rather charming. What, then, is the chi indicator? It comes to 7.0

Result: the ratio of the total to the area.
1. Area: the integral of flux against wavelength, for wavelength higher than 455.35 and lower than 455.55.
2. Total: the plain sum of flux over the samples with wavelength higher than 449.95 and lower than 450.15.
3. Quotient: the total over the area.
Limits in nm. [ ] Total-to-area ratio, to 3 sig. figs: 10.2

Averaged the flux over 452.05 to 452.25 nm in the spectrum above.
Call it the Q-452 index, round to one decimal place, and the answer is 19.7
